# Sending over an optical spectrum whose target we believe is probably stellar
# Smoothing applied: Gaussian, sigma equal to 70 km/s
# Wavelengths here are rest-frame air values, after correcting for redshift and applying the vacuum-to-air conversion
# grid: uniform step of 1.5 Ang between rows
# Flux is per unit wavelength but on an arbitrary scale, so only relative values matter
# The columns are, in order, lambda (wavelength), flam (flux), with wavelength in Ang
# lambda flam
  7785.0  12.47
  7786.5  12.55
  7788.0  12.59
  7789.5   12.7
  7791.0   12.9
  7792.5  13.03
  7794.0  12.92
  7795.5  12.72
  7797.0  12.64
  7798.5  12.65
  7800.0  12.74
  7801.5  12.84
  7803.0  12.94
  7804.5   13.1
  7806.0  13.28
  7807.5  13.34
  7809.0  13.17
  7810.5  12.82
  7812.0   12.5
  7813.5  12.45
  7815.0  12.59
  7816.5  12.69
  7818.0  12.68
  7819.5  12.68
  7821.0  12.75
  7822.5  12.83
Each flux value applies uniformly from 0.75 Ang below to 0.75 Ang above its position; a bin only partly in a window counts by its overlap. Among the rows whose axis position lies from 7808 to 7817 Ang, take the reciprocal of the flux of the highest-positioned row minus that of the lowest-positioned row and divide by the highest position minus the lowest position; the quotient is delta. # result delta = 0.0004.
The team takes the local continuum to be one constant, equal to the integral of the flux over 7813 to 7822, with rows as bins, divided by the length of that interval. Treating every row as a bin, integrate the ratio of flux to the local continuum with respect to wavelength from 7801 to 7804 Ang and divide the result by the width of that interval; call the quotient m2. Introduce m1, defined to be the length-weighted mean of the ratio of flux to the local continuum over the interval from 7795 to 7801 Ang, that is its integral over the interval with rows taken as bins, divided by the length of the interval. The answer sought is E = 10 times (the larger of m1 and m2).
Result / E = 10.2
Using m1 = 1.00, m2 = 1.02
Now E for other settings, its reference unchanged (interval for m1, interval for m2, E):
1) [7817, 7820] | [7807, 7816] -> 10.1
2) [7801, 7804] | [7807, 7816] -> 10.2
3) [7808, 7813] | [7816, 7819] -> 10.1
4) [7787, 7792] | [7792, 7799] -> 10.1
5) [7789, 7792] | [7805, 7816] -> 10.2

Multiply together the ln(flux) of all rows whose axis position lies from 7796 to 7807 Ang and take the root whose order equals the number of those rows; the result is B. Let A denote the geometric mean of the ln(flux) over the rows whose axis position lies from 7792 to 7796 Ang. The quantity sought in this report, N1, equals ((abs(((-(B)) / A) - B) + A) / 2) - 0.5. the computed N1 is 2.56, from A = 2.556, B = 2.556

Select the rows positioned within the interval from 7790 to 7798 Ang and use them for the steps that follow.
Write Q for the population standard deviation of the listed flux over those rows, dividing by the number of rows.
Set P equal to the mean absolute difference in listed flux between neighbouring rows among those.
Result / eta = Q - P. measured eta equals 0.01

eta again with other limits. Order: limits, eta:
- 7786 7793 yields 0.06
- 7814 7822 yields 0.01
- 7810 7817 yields -0.02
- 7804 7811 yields -0.01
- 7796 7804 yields 0.04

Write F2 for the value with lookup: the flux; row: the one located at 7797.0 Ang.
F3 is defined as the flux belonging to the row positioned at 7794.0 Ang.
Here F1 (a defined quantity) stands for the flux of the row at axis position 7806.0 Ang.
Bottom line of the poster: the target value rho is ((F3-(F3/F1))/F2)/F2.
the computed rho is 0.0748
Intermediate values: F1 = 13.28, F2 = 12.64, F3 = 12.92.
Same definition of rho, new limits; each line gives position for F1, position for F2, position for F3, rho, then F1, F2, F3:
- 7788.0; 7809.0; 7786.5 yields 0.0666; 12.59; 13.17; 12.55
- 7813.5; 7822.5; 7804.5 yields 0.0732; 12.45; 12.83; 13.1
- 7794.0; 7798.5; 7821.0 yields 0.0735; 12.92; 12.65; 12.75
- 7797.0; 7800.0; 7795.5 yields 0.0722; 12.64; 12.74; 12.72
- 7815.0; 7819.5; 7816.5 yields 0.0727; 12.59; 12.68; 12.69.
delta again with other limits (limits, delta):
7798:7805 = -0.0005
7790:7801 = 0.0001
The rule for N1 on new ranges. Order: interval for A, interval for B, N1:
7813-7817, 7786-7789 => 2.53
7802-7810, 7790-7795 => 2.57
